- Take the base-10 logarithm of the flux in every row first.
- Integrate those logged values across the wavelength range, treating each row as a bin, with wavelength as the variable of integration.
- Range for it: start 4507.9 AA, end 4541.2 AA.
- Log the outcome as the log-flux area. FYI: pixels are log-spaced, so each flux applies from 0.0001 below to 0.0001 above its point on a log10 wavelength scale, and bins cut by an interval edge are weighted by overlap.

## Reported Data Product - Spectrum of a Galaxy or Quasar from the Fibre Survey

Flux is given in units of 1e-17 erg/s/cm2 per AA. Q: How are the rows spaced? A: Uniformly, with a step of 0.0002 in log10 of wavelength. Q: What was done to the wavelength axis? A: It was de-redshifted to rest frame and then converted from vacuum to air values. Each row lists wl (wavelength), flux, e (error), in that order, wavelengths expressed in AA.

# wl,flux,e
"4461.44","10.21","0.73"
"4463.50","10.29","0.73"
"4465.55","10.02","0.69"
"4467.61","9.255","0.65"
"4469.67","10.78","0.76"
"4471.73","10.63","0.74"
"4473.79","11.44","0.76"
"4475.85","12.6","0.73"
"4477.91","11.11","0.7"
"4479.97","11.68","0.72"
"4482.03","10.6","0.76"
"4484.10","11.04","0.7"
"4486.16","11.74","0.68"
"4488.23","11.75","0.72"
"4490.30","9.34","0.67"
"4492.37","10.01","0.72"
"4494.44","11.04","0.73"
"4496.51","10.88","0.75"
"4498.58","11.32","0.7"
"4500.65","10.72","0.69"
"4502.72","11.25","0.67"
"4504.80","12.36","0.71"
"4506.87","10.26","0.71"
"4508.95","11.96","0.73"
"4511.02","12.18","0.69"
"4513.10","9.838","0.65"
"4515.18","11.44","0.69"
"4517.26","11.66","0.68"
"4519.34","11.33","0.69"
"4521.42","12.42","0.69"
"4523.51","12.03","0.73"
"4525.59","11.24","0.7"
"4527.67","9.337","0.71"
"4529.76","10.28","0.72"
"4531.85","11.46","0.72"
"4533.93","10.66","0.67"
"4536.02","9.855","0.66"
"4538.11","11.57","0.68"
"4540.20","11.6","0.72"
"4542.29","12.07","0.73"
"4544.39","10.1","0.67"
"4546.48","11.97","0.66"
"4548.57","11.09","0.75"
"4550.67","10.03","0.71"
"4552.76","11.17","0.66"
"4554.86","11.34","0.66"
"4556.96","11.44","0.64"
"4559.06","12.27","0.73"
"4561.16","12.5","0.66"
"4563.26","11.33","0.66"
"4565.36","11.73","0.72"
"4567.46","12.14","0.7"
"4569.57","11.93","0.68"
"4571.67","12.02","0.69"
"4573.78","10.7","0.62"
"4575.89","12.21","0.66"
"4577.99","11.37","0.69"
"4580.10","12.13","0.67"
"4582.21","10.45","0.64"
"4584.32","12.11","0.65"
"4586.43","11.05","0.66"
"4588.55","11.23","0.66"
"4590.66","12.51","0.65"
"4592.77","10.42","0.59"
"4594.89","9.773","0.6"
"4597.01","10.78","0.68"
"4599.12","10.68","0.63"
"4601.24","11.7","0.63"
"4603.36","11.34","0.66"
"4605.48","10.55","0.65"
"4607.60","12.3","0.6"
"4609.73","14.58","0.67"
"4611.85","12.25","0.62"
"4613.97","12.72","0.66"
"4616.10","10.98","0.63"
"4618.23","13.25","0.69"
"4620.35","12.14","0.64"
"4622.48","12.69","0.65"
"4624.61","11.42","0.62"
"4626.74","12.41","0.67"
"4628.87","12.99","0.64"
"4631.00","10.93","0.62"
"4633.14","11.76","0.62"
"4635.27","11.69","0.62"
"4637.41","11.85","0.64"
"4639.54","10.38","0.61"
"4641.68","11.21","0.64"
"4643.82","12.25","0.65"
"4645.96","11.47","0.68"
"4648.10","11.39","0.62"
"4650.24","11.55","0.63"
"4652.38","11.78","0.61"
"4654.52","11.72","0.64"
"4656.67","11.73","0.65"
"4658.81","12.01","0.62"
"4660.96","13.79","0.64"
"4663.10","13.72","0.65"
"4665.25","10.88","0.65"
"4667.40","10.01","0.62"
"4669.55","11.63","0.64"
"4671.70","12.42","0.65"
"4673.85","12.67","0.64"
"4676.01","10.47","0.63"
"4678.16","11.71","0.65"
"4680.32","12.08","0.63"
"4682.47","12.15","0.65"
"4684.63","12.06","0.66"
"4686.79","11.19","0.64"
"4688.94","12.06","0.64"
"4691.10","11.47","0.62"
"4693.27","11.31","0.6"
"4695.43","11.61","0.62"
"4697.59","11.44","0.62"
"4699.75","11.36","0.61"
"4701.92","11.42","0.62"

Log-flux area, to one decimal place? 34.9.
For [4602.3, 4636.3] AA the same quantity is 36.8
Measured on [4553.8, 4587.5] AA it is 35.9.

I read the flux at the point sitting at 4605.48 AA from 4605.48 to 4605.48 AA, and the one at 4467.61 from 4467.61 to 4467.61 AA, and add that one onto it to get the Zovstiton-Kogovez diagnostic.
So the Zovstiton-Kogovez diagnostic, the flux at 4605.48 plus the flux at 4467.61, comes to 19.8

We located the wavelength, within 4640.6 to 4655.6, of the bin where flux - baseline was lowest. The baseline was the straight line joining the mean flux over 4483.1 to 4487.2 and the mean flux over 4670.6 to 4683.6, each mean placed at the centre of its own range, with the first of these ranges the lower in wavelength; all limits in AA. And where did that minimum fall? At 4641.68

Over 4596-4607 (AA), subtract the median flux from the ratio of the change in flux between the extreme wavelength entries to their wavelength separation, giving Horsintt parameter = -10.8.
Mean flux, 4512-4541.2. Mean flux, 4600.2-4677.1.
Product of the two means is 132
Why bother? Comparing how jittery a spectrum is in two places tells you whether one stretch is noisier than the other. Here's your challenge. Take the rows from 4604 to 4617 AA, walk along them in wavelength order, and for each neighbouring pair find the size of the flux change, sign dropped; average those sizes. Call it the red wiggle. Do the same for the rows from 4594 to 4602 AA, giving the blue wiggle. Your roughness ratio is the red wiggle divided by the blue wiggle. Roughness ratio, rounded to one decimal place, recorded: 2.4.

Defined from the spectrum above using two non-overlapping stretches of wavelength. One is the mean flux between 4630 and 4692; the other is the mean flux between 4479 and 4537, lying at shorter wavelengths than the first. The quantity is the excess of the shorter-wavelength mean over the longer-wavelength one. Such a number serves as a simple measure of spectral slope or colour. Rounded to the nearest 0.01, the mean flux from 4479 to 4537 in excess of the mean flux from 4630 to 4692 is -0.67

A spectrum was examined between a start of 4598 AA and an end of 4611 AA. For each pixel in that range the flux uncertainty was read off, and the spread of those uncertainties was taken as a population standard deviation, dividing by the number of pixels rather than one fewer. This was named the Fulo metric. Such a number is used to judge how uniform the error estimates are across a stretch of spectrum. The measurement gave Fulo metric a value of 0.023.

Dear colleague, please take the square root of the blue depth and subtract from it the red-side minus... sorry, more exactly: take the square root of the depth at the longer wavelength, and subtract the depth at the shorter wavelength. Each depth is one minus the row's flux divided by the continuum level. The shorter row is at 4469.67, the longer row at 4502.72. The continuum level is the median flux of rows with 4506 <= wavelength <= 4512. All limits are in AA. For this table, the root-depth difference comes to 0.14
